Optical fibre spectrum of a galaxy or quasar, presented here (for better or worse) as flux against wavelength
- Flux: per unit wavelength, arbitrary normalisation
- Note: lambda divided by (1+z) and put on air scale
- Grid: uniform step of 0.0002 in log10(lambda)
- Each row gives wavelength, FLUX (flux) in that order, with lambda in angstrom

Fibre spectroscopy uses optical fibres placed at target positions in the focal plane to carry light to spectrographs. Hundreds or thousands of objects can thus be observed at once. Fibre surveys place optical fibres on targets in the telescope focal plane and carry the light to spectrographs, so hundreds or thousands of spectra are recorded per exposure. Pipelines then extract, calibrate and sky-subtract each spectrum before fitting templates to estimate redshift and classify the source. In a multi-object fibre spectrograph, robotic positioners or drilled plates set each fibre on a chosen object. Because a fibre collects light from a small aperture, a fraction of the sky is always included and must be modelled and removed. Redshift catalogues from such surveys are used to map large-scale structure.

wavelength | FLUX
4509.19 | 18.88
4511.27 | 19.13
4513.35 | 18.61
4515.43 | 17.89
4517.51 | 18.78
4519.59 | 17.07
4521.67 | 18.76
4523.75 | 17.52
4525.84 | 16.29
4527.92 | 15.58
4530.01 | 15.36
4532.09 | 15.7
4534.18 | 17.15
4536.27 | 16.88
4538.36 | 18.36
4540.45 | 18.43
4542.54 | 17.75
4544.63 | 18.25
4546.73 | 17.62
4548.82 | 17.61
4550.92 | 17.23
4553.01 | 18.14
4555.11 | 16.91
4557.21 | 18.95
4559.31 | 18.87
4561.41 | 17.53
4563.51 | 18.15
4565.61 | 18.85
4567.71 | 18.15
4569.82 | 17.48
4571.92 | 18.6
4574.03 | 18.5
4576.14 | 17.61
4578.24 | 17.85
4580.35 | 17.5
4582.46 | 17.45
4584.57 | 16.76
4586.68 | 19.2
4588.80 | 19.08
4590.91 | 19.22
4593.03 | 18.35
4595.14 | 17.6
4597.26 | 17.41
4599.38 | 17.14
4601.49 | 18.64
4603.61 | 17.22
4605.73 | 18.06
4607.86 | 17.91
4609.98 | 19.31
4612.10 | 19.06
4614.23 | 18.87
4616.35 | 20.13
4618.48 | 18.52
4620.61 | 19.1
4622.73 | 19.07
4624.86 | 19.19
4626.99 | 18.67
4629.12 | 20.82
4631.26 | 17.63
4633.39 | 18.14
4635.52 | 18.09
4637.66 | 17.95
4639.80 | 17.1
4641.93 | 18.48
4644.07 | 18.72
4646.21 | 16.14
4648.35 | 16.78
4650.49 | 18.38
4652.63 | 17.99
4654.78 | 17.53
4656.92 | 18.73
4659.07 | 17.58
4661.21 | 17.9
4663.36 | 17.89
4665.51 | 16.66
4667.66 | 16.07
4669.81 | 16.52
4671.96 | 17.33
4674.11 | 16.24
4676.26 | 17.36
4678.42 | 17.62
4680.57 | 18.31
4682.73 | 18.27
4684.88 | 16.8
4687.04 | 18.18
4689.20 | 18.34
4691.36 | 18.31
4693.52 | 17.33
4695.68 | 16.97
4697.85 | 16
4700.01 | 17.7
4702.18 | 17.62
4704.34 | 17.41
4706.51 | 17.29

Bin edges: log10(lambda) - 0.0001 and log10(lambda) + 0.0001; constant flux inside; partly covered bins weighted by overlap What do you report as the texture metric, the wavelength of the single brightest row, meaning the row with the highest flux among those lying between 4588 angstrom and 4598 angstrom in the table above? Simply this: 4590.91 angstrom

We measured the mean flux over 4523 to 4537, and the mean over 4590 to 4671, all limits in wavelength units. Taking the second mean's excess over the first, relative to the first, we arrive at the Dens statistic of 0.11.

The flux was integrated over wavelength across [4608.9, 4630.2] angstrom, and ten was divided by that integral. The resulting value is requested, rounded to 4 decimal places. 0.0244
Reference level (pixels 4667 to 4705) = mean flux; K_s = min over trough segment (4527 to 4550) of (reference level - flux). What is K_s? -1.1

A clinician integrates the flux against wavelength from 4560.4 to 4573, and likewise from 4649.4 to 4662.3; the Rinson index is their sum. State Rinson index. 461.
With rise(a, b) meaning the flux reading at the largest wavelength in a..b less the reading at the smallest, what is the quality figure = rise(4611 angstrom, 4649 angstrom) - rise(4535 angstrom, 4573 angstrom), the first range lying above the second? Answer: -4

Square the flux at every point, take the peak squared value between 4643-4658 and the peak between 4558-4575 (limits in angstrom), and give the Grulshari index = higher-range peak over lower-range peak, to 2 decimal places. 0.99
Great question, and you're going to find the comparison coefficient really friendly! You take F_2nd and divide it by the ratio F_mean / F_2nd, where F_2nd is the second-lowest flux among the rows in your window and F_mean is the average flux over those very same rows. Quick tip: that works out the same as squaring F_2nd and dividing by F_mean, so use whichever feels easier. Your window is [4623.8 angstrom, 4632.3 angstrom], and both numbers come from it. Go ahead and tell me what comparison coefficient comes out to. 18.3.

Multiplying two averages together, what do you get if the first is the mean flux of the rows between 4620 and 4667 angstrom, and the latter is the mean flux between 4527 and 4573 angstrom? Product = 319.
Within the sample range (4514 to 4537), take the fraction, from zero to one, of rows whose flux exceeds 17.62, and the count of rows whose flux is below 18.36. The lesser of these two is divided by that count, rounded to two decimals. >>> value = 0.03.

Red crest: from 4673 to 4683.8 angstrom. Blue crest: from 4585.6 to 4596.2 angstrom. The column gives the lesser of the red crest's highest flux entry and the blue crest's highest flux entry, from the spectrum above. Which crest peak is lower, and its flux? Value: 18.3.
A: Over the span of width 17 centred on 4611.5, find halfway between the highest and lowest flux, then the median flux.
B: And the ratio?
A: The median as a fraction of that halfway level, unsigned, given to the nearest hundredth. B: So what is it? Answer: 1.00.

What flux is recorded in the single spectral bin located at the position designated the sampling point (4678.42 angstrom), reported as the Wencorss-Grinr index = 17.62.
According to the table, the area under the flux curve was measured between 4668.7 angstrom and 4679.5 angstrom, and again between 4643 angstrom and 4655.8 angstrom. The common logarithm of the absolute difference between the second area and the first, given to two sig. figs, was 1.6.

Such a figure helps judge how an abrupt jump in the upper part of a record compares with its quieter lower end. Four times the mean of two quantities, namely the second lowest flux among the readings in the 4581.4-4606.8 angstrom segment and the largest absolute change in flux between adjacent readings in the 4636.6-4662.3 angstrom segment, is 39.4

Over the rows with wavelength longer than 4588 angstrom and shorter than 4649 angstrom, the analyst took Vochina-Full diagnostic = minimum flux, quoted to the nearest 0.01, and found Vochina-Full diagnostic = 16.14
